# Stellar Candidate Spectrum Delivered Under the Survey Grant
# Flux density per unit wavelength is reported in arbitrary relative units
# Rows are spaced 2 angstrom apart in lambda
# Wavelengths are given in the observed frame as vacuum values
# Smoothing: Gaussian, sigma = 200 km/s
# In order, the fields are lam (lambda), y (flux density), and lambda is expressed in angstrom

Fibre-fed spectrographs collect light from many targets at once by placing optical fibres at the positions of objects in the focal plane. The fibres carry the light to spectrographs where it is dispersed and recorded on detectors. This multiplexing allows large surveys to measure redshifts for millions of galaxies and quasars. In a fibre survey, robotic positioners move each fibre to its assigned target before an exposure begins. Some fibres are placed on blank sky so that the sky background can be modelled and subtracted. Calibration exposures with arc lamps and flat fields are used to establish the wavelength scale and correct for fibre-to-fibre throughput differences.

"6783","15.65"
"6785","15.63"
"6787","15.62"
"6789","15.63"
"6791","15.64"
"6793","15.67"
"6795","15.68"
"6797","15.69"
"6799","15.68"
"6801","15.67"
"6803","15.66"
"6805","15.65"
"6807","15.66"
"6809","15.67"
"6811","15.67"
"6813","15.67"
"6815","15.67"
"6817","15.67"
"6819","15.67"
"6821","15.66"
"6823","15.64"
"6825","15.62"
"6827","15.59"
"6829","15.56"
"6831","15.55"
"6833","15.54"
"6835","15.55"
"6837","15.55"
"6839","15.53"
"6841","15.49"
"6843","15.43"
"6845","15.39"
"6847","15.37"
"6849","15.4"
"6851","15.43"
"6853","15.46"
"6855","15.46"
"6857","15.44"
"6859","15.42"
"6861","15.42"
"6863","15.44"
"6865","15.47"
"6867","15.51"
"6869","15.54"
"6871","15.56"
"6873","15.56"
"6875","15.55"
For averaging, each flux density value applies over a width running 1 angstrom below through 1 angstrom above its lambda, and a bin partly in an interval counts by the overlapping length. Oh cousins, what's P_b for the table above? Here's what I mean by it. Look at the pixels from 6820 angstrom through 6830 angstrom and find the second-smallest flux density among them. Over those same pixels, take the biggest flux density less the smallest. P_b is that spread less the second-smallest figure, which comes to -15.5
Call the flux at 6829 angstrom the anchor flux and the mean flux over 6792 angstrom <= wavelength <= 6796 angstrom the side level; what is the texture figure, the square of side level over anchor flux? 1.01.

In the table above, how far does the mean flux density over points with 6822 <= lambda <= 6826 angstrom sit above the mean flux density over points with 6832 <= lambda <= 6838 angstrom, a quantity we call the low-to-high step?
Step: 0.083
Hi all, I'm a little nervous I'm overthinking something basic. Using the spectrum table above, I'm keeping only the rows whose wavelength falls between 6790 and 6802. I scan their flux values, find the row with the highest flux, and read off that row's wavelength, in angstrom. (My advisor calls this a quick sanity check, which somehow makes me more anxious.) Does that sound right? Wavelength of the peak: 6797 angstrom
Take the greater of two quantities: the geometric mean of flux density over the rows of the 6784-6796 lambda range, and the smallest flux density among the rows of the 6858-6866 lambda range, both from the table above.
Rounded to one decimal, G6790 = 15.6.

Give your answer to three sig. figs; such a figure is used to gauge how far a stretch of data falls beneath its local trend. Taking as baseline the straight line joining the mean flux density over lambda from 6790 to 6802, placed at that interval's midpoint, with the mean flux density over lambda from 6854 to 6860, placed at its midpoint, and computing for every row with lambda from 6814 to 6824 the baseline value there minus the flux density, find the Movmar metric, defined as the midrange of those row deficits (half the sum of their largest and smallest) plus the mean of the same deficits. -0.156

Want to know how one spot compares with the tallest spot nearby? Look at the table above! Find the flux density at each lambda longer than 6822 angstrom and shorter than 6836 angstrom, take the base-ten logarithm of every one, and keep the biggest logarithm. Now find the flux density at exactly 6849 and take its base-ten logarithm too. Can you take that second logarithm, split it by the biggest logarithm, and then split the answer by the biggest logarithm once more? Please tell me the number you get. 0.833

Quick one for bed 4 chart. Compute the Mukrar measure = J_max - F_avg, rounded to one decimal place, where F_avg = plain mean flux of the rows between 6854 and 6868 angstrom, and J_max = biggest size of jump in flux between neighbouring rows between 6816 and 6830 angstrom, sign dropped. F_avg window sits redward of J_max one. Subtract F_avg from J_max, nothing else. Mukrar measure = -15.4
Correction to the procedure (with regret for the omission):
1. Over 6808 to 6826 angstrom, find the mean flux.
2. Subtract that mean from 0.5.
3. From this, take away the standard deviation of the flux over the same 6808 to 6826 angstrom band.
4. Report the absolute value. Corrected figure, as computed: 15.2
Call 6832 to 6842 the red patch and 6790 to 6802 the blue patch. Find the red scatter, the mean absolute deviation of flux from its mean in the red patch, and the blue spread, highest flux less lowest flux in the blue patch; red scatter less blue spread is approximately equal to -0.032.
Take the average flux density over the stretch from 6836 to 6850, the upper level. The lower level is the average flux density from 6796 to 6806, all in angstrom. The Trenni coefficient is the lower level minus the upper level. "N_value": 0.22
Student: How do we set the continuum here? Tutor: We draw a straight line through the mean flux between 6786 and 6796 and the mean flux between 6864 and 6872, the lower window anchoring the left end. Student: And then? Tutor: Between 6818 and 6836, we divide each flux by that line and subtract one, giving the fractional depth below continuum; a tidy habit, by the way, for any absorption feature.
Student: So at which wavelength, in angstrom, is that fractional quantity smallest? 6833 angstrom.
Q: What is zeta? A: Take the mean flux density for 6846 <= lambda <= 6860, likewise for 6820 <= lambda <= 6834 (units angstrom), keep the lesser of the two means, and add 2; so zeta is 17.4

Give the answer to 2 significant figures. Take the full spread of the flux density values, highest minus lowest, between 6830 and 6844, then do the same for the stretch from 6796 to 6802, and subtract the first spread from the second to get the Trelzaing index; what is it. -0.10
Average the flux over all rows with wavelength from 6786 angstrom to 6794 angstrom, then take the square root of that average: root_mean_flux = 3.95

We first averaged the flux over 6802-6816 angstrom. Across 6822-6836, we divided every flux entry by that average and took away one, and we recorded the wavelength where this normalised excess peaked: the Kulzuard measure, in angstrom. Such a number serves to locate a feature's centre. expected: 6823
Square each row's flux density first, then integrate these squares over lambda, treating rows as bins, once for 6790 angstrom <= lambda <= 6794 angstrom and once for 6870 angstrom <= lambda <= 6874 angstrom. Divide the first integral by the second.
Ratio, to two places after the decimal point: 1.01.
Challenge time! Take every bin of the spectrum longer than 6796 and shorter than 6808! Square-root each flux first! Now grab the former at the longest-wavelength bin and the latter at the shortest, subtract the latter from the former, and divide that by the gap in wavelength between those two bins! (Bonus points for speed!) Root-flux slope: -0.0004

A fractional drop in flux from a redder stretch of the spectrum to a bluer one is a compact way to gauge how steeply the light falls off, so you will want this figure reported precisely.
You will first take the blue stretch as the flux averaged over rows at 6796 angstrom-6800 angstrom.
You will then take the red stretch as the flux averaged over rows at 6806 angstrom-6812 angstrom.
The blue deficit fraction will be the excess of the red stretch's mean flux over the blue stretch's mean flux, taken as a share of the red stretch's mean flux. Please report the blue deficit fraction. -0.0012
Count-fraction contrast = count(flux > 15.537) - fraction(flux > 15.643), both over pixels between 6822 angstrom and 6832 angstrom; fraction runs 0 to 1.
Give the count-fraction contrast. 5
